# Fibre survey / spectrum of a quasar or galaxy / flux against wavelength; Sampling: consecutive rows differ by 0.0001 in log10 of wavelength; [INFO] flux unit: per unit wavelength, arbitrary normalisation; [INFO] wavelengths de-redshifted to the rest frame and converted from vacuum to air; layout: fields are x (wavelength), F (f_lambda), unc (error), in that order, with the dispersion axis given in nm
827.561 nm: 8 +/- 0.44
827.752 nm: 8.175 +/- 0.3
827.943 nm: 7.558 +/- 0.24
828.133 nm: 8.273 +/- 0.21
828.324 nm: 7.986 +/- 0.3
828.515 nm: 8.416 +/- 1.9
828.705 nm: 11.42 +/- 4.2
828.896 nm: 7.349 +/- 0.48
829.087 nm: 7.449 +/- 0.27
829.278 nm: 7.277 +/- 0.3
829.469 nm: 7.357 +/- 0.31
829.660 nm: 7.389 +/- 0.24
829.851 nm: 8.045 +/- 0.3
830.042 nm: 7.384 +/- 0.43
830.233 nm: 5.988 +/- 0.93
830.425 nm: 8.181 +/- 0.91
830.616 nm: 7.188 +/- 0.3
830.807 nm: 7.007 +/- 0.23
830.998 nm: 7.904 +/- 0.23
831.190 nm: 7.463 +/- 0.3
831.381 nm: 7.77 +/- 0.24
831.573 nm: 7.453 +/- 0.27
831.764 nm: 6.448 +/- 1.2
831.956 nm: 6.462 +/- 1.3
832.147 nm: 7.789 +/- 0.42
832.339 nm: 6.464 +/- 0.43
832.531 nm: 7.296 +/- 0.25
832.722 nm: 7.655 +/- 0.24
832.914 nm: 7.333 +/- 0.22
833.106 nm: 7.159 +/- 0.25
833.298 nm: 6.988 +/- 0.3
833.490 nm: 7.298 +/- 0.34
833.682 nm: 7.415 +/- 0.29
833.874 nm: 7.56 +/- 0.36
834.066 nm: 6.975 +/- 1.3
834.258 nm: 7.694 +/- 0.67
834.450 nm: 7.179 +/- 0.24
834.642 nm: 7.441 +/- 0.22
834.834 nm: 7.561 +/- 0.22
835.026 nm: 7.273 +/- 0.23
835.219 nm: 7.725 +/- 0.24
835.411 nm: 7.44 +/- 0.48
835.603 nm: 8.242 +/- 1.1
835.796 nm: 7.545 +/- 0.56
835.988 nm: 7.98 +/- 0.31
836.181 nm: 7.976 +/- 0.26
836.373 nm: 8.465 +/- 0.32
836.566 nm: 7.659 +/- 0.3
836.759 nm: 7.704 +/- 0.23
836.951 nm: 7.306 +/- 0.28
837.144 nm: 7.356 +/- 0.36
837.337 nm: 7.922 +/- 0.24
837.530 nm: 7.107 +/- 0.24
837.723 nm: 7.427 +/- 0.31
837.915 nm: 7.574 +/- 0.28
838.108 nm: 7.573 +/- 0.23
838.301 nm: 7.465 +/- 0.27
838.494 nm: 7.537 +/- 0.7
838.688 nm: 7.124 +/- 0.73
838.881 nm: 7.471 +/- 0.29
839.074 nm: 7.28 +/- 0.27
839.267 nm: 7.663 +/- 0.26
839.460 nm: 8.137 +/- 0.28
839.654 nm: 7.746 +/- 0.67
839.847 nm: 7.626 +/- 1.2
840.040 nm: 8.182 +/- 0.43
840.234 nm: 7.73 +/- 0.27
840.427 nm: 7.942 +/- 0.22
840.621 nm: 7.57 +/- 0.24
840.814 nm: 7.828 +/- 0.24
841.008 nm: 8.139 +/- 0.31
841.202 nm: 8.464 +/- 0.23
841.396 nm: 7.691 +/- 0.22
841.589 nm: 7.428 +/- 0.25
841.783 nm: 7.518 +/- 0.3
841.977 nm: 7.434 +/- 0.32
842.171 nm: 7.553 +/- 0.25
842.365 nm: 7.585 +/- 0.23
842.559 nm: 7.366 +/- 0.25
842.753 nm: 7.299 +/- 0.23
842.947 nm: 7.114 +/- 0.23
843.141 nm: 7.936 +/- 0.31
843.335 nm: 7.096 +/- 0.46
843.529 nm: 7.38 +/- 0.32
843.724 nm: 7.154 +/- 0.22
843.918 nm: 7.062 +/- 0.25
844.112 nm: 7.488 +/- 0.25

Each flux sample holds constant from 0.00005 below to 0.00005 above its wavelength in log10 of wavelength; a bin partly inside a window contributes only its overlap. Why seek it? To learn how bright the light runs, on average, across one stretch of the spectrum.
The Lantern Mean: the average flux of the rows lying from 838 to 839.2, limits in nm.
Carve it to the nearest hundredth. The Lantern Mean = 7.41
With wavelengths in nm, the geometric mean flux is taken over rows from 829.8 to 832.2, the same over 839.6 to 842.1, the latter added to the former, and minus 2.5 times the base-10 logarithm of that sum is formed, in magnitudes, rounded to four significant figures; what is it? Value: -2.945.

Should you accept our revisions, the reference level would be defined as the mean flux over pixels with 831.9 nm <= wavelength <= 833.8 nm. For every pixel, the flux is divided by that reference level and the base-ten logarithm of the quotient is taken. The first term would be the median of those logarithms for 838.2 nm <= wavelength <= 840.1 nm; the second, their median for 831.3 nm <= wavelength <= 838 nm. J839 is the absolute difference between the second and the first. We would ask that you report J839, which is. 0.0081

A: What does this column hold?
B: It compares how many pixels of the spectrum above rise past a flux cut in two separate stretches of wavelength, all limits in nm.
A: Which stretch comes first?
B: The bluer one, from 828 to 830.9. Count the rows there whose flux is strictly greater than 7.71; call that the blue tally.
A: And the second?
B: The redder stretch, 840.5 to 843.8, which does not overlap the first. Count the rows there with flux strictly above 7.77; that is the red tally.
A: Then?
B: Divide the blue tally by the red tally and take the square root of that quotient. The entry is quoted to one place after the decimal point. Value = 1.2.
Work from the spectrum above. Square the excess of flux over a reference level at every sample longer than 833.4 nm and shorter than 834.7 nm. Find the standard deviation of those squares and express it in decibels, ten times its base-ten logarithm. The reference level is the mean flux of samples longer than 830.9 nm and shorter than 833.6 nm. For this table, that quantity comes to -12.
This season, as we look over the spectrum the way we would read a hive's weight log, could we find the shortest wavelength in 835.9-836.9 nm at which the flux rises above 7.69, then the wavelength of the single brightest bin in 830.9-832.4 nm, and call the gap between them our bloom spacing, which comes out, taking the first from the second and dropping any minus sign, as 4.99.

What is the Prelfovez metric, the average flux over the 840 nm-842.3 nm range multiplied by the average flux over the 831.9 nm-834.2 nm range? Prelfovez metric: 56.1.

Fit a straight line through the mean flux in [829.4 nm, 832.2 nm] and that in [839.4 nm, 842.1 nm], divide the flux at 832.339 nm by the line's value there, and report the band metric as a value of 0.87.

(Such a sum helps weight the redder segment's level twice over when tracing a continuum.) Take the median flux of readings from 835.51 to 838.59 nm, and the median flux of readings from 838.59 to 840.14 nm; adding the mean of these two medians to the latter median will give 15.3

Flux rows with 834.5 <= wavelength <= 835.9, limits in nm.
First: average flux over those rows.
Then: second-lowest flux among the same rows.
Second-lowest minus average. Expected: -0.16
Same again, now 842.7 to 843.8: -0.22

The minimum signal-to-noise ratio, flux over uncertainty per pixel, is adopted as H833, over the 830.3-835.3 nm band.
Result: 5.0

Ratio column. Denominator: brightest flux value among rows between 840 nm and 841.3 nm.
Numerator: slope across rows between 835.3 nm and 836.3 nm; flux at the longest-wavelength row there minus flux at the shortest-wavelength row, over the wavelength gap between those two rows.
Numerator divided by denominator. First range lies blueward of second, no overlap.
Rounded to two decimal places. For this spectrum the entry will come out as 0.08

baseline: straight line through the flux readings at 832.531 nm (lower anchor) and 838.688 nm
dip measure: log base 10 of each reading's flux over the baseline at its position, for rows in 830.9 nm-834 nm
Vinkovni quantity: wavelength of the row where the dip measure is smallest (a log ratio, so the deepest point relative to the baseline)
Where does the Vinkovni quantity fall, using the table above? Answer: 831.764 nm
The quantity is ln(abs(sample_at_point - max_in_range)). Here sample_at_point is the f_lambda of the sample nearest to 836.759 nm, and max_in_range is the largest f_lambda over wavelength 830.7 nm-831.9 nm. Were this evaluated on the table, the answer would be -1.61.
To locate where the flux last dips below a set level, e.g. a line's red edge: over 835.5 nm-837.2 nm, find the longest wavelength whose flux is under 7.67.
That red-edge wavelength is 837.144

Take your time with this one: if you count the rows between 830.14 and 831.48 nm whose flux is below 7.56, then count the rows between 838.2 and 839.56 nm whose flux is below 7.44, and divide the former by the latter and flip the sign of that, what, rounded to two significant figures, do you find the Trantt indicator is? -2.0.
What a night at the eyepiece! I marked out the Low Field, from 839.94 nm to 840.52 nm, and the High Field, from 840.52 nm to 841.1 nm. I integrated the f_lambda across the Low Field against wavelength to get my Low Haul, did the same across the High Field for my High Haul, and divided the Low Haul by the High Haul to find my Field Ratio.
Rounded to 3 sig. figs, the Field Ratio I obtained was 1.01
